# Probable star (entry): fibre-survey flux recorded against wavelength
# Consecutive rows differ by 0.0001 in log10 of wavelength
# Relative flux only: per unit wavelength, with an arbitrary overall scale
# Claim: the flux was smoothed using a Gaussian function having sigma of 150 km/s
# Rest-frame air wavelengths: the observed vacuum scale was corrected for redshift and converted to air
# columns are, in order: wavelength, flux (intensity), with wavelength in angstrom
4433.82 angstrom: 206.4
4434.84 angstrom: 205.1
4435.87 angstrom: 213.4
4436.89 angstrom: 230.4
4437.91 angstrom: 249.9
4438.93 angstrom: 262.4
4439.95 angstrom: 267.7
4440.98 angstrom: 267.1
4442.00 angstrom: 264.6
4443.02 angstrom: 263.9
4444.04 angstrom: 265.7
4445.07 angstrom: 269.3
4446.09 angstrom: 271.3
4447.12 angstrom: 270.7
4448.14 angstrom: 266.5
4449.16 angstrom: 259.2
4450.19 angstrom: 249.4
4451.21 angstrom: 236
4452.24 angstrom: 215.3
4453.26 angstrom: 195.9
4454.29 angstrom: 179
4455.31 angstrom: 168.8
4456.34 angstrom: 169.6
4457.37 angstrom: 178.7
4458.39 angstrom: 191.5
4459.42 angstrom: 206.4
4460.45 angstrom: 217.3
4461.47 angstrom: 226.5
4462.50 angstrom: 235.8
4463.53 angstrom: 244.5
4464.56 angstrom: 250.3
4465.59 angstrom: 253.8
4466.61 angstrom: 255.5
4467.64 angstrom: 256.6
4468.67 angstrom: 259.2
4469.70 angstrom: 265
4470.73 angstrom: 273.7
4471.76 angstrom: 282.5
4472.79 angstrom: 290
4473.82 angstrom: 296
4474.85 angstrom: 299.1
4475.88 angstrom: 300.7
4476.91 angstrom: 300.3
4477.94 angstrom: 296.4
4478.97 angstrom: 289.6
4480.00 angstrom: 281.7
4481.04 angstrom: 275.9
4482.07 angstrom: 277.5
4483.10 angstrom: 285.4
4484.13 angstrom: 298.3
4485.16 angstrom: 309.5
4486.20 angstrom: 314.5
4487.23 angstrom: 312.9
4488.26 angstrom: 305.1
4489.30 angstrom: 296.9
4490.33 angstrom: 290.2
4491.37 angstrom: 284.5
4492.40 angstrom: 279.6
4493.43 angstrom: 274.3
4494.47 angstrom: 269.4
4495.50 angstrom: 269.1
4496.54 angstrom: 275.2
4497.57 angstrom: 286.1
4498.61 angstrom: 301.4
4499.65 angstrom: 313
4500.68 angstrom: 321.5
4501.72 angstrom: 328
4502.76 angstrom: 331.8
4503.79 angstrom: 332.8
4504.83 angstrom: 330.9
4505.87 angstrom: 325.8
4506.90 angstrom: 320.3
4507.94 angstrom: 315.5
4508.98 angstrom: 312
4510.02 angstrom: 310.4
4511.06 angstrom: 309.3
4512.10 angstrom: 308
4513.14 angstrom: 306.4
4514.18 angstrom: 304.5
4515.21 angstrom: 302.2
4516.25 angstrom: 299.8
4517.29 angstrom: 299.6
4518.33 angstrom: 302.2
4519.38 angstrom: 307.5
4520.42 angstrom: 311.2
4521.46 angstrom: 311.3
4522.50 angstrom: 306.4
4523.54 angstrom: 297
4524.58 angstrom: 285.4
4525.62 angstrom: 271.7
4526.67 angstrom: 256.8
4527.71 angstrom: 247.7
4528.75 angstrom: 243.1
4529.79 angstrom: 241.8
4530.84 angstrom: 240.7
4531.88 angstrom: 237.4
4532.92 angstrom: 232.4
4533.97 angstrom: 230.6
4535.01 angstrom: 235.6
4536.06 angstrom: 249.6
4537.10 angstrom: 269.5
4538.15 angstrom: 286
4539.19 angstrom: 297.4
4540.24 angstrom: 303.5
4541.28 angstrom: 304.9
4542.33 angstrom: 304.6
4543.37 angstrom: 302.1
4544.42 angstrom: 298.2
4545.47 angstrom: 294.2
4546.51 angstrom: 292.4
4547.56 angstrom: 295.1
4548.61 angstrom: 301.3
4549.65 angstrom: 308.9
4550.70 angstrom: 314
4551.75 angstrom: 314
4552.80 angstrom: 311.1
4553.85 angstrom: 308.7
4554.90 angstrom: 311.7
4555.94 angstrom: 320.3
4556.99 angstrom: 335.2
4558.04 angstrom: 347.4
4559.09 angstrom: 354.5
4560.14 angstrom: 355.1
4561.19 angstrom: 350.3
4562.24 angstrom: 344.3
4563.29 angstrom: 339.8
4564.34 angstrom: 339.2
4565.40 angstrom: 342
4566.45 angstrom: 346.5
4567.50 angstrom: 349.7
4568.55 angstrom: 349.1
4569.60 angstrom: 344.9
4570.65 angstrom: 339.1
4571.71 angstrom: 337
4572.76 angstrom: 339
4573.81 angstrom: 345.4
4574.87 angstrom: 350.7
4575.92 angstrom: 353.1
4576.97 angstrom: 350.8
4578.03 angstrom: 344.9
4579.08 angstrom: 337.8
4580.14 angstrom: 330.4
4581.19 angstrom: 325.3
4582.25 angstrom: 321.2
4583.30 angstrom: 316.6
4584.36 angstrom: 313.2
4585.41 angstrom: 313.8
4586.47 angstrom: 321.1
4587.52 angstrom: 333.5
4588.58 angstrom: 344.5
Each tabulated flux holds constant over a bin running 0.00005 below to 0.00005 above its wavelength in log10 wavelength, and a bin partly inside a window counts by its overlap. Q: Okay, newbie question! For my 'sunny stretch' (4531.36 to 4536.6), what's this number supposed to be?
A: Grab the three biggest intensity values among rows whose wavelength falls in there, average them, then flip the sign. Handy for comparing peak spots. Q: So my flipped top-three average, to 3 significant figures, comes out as -241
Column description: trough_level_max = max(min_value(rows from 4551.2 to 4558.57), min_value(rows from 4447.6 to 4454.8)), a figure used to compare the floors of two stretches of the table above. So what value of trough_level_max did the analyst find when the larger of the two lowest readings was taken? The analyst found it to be 309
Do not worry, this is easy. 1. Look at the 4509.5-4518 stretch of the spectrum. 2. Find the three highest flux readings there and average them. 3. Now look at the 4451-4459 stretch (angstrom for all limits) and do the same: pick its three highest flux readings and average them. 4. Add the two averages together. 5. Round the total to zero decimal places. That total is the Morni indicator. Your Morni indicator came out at 525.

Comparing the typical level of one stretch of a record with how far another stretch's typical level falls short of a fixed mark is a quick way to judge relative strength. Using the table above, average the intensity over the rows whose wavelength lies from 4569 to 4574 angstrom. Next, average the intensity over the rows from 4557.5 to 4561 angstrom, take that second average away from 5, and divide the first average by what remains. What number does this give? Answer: -0.98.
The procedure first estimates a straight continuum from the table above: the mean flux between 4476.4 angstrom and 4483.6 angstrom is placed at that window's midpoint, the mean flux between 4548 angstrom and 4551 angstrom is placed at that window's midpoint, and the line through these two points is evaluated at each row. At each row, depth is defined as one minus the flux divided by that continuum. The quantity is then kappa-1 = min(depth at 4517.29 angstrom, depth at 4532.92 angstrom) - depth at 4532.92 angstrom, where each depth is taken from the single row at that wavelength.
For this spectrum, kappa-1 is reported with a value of -0.238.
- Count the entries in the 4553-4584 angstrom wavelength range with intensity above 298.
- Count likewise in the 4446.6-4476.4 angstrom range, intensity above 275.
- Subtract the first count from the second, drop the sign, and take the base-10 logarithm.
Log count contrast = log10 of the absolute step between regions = 1.4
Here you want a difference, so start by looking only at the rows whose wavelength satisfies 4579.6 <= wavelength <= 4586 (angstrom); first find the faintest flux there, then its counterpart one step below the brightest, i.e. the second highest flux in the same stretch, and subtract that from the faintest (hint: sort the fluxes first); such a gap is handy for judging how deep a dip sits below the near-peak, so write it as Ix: -12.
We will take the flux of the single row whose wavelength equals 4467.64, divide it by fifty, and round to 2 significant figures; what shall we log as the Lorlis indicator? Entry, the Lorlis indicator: 5.1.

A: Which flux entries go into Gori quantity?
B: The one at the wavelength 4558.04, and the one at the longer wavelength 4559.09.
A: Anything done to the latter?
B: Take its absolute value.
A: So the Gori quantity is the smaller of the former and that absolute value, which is 347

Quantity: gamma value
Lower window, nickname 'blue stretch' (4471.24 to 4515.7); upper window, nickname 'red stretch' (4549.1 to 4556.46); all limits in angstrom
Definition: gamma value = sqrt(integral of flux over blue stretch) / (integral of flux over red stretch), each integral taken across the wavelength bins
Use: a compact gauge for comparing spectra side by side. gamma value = 0.050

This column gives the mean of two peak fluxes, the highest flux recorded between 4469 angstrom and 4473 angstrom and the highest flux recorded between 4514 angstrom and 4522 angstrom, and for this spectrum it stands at 301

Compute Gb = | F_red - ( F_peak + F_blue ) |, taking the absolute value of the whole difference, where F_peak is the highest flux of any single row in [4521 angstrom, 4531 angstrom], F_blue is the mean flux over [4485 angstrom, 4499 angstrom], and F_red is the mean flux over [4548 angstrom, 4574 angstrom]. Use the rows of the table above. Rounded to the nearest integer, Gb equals 268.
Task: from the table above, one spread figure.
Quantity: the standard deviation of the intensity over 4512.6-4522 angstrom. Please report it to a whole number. 4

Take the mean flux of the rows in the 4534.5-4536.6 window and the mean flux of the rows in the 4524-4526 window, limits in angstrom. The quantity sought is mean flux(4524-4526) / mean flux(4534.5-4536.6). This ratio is 1.15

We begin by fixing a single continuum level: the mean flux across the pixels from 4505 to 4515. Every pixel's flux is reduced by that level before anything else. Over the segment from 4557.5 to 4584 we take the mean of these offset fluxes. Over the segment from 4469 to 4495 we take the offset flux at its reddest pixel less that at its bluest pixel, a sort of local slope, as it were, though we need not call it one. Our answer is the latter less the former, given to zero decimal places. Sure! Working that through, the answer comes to -25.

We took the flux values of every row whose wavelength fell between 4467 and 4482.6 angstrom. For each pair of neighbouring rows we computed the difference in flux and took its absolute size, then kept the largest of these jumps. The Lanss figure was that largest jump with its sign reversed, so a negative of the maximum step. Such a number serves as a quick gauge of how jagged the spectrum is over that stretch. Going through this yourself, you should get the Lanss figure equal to -8.8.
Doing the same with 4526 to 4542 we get -19.9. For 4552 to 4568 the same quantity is -14.9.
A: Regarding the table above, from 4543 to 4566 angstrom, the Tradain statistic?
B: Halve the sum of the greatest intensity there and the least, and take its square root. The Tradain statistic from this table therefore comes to 18.0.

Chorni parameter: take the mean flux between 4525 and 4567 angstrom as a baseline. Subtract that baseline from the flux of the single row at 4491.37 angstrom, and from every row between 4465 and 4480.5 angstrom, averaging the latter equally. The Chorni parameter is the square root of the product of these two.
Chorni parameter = 15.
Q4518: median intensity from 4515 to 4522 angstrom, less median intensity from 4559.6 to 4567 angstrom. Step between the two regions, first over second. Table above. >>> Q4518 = -42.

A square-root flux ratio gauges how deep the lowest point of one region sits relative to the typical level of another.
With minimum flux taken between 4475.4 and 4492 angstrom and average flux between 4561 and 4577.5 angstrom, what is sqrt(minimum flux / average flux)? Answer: 0.89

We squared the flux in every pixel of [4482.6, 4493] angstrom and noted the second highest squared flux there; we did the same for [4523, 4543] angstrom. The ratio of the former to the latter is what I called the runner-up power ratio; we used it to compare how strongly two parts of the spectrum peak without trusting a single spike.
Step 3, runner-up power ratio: 1.1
